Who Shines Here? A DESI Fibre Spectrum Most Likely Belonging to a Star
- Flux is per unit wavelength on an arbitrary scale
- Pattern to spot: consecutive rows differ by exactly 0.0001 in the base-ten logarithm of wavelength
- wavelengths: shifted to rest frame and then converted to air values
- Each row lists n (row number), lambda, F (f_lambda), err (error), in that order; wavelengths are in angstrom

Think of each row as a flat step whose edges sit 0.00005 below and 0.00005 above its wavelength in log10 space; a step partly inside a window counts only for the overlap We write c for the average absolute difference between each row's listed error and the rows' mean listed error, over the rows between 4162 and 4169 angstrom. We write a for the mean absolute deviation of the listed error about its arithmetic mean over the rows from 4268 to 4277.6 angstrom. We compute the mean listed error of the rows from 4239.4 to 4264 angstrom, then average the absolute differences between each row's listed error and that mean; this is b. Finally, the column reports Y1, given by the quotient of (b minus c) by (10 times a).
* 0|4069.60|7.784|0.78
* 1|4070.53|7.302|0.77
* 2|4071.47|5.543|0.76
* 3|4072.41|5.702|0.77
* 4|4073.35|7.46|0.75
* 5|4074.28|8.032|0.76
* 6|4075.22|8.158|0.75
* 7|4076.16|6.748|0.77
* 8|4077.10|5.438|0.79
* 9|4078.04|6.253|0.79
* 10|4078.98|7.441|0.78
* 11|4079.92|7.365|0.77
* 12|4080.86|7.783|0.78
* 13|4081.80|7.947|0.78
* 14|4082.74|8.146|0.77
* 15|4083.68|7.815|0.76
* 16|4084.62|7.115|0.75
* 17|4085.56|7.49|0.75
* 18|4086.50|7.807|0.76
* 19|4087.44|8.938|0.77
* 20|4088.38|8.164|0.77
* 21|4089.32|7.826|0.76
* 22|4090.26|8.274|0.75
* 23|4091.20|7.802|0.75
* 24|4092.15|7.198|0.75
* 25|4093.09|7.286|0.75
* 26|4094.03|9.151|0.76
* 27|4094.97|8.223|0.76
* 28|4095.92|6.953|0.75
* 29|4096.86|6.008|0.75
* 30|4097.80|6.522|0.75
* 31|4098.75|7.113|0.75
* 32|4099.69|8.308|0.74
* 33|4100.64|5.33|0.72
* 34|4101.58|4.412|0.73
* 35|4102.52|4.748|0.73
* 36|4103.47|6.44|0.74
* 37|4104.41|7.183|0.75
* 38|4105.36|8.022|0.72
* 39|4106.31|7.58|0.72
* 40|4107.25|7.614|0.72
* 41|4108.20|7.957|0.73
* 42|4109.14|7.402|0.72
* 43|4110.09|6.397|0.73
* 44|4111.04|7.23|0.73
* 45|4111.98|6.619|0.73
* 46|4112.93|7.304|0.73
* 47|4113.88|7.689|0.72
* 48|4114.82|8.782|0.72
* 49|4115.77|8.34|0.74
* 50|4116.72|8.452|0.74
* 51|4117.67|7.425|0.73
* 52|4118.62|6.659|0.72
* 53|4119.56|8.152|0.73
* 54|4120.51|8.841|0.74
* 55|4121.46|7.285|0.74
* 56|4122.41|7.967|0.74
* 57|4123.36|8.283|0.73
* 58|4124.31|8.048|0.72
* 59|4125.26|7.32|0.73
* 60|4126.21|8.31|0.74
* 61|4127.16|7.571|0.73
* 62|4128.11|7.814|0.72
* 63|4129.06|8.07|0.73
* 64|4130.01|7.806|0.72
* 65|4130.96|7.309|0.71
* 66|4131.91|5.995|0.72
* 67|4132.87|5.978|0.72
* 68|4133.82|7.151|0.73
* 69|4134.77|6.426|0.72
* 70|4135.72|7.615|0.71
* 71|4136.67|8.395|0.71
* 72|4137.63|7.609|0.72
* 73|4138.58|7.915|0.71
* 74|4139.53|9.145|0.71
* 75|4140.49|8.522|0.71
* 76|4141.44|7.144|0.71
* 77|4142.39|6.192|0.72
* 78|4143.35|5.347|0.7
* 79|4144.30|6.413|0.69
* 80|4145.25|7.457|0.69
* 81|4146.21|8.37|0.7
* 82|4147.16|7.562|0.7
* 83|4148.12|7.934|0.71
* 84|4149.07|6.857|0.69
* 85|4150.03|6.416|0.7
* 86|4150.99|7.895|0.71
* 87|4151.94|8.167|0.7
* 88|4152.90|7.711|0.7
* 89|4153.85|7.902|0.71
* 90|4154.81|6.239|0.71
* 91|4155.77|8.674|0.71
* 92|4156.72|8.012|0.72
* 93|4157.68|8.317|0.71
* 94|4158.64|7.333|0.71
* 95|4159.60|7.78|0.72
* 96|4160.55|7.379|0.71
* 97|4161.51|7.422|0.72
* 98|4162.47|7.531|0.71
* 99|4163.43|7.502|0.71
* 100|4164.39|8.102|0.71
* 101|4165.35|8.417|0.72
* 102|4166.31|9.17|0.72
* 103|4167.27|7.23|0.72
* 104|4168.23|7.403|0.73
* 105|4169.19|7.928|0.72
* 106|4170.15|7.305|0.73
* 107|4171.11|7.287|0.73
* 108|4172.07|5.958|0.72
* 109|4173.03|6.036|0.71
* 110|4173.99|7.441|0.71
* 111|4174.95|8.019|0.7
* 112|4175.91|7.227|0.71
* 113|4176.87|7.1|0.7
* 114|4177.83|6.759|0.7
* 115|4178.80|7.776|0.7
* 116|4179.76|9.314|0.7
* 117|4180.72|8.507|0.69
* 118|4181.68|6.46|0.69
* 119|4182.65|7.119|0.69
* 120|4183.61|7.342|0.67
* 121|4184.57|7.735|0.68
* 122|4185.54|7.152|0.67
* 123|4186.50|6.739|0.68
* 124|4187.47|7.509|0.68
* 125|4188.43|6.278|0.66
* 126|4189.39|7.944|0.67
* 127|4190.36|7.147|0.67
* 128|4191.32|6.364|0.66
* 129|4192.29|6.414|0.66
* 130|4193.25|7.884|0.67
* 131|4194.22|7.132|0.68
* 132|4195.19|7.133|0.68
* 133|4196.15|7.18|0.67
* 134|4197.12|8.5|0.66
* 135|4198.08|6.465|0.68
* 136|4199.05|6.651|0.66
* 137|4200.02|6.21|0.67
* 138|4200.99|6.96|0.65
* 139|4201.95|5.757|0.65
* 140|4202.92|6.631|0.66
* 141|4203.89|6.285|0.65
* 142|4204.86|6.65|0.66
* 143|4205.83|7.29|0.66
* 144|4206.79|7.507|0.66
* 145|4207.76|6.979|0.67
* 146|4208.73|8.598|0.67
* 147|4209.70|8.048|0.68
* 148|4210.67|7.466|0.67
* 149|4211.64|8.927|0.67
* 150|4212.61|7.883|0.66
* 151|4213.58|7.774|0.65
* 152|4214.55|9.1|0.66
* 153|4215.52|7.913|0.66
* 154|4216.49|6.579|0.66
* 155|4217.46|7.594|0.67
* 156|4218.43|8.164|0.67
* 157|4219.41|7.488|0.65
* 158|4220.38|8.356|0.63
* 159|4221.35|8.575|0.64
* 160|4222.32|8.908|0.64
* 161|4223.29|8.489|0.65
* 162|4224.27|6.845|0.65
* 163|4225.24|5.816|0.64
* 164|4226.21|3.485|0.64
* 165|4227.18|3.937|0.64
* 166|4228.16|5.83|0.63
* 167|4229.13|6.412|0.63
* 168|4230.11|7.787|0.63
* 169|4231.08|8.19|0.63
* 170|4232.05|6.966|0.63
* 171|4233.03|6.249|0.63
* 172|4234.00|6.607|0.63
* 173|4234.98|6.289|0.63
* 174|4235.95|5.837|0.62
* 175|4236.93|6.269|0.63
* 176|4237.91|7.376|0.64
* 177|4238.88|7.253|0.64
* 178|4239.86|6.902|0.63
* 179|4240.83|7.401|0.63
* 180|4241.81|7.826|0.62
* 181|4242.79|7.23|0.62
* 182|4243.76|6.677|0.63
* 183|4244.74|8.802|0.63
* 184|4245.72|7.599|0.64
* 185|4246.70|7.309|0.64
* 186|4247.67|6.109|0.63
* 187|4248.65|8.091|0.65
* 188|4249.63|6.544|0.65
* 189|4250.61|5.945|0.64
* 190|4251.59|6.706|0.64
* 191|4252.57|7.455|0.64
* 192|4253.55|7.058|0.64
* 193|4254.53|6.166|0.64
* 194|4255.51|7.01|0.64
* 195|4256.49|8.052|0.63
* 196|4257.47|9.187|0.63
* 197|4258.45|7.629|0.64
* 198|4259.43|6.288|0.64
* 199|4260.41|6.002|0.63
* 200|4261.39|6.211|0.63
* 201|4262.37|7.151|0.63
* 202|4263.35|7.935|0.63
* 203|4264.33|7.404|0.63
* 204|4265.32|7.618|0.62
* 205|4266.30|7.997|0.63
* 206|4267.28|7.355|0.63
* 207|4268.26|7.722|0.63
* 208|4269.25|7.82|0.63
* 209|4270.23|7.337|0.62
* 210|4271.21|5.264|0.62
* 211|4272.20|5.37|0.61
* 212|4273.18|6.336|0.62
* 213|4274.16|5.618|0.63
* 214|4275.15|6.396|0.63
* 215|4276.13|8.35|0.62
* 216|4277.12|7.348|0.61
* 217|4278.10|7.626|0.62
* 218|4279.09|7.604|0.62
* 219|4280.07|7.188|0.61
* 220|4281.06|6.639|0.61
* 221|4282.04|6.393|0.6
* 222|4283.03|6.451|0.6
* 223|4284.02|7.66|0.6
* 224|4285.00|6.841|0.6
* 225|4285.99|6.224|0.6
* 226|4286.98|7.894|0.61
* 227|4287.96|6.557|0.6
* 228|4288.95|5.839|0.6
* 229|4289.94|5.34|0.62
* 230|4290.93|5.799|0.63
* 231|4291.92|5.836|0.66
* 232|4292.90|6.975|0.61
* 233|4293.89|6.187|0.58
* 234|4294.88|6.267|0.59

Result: 0.01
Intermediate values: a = 0.0064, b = 0.0066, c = 0.0061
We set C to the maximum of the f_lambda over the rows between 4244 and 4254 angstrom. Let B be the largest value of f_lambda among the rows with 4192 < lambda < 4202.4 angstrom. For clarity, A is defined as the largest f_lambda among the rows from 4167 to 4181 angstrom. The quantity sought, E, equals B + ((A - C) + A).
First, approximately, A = 9.314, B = 8.5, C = 8.802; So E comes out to 18.3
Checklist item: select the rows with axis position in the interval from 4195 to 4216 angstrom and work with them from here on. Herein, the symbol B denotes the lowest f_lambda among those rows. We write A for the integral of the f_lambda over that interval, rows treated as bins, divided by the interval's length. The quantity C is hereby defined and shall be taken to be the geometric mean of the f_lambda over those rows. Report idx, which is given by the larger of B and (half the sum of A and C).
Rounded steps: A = 7.36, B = 5.757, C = 7.31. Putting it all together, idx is 7.3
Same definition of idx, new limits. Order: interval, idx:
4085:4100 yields 7.7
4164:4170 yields 8.0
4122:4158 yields 7.5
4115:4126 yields 7.9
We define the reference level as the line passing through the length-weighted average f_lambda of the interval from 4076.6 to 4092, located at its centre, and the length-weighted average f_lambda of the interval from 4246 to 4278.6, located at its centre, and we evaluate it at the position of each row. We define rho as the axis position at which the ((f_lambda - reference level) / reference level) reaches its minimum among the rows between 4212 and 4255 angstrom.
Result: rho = 4226.21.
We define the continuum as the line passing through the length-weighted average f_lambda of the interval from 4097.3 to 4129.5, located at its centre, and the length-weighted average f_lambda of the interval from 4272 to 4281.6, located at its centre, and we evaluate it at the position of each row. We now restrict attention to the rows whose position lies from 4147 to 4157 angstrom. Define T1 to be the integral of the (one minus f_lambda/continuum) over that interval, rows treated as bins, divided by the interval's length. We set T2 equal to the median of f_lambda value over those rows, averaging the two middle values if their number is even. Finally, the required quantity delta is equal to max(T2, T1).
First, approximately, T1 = -0.041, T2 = 7.9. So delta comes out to 7.9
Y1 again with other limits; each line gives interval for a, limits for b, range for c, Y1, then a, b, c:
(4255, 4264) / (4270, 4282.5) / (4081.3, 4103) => -0.07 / 0.0044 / 0.0069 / 0.0101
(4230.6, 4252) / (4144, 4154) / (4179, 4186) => -0.06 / 0.0068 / 0.0055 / 0.0094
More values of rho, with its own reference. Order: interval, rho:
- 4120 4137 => 4132.87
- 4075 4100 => 4077.10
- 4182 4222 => 4201.95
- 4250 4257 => 4250.61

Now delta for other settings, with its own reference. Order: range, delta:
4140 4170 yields 7.6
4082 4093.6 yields 7.8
